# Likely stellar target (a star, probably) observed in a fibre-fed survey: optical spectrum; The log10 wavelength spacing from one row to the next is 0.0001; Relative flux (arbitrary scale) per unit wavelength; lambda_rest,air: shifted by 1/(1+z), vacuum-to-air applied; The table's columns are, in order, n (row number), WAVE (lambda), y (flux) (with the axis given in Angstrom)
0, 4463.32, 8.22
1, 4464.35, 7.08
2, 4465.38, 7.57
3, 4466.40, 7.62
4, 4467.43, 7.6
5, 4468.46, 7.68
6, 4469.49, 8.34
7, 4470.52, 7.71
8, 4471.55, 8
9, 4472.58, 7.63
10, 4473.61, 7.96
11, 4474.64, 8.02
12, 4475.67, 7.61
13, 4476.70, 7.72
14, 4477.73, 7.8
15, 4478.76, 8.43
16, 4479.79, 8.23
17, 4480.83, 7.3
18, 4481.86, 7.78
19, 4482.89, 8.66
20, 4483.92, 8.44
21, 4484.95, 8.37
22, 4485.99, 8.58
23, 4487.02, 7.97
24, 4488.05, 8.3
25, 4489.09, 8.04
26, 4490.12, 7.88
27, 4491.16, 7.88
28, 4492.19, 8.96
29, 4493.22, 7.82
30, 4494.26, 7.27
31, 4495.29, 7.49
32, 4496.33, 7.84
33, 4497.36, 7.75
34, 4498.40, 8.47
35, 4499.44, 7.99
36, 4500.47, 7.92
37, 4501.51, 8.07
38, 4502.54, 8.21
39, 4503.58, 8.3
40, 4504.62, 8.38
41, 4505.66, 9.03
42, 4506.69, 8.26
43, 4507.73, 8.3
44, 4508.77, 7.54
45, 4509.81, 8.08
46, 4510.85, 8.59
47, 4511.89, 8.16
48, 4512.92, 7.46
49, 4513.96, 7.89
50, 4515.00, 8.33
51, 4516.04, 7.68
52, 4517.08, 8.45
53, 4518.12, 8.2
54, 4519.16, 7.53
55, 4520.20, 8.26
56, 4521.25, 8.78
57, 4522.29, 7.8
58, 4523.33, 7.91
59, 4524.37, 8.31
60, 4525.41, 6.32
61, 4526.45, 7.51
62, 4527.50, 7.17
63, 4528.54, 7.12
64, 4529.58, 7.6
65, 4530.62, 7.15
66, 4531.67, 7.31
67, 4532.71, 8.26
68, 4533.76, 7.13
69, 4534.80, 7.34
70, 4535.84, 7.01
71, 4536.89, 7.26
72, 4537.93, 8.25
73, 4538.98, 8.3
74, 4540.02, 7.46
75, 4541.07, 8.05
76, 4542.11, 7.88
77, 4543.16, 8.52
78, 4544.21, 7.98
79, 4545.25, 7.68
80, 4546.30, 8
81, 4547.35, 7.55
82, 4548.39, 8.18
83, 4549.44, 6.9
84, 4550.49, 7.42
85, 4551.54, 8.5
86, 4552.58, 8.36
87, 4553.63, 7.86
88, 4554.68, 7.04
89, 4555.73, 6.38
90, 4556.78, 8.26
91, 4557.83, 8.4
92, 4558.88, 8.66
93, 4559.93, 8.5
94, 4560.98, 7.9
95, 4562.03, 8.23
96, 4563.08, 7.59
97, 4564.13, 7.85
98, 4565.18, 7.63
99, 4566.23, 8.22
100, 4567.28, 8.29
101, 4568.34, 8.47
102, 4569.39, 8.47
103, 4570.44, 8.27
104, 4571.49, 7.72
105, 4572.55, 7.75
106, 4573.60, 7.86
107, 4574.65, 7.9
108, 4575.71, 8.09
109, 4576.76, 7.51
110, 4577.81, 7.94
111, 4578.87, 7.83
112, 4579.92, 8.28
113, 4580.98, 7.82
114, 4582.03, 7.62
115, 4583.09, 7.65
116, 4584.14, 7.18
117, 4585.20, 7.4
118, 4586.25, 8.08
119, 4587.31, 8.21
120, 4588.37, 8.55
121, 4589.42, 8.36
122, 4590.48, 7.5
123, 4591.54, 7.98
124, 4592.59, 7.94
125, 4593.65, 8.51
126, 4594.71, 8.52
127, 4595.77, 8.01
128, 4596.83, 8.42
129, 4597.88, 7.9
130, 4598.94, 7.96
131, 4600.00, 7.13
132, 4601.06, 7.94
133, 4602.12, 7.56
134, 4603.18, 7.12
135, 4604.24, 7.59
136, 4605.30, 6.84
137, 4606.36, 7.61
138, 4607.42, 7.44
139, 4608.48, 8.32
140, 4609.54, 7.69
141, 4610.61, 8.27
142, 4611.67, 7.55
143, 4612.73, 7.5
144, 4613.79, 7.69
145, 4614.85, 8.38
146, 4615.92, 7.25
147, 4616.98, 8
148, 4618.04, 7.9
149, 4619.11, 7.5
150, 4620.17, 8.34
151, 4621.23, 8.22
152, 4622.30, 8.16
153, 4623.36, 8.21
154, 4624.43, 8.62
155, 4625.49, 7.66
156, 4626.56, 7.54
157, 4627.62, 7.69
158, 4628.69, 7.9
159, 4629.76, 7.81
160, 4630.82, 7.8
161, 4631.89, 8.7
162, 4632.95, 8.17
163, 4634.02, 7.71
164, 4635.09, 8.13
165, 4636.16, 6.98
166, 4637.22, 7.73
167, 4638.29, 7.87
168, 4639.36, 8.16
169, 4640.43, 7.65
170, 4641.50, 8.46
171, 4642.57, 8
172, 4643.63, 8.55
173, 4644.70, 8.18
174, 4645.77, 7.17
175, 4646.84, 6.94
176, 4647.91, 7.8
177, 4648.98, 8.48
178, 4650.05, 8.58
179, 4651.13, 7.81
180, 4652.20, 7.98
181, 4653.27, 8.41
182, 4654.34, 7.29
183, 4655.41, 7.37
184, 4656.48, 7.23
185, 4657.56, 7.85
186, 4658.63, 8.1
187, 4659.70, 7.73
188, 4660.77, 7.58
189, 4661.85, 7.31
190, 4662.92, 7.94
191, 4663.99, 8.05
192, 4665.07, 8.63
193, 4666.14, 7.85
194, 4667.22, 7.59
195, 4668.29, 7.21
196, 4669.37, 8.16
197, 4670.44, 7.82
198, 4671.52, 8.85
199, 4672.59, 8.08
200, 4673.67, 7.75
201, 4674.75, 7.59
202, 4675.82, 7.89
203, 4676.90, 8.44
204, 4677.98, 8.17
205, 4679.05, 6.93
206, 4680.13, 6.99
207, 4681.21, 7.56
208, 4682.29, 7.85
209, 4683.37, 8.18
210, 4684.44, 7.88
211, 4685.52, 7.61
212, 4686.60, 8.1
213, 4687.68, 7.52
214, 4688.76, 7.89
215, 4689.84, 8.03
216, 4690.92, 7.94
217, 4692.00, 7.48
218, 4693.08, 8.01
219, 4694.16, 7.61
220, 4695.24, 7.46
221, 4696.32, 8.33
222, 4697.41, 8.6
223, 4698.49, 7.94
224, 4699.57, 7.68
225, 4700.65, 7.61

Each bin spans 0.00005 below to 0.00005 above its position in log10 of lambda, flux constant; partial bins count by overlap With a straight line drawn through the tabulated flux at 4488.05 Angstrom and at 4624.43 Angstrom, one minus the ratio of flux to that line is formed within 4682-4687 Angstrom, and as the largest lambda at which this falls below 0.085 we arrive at 4686.60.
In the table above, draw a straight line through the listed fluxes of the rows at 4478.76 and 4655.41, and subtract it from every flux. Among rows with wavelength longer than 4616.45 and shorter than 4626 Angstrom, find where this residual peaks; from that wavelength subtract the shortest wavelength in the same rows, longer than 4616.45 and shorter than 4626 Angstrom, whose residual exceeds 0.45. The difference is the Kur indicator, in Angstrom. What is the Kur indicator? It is 4.3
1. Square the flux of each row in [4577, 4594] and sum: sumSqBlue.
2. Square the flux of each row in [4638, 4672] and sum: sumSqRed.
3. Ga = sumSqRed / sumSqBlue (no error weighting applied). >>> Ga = 2.0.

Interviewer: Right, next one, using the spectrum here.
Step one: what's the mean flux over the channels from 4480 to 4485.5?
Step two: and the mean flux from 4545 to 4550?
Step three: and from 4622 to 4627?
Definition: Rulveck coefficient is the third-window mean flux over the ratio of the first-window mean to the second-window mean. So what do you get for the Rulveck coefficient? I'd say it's 7.59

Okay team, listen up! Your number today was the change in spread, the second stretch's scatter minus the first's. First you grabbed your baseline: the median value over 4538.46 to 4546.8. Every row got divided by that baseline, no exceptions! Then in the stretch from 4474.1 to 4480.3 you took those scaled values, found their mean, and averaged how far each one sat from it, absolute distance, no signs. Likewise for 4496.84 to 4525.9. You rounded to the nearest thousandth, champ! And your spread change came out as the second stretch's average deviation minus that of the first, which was 0.012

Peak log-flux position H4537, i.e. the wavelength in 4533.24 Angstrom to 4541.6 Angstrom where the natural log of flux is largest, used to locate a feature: 4538.98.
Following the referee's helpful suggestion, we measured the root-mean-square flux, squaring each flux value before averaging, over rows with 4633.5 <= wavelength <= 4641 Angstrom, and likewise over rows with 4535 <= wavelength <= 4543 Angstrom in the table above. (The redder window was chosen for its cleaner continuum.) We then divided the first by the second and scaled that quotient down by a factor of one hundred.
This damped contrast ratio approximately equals 0.0100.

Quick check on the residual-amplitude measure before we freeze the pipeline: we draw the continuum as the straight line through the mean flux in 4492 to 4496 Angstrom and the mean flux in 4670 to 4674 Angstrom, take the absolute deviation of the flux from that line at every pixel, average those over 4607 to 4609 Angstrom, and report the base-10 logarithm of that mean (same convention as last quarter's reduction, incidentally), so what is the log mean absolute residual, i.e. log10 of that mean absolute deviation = -0.36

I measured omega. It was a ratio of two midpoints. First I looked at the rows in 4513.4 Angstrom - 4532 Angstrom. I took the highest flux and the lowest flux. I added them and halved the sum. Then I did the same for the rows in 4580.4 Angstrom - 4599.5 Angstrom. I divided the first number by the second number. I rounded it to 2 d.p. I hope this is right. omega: 0.96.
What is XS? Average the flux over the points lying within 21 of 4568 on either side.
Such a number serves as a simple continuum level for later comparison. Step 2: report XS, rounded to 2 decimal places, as 7.91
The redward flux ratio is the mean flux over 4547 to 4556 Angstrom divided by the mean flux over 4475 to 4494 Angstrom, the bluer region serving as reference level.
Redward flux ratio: 0.94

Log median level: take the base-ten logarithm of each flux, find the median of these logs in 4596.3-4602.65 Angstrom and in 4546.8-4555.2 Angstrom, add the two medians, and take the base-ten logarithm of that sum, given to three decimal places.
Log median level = 0.252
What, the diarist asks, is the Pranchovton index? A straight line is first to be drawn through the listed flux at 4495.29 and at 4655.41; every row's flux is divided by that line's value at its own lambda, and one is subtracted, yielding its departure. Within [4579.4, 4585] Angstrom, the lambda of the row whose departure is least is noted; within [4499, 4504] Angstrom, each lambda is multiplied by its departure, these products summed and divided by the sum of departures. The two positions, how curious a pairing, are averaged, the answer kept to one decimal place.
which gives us 4543.0 Angstrom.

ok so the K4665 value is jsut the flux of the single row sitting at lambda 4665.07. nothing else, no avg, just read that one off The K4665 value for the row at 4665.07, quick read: 8.63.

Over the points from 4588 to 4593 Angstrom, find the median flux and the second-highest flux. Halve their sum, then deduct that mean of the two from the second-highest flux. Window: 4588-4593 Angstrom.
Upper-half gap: 0.19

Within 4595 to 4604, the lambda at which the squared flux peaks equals 4596.83 Angstrom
